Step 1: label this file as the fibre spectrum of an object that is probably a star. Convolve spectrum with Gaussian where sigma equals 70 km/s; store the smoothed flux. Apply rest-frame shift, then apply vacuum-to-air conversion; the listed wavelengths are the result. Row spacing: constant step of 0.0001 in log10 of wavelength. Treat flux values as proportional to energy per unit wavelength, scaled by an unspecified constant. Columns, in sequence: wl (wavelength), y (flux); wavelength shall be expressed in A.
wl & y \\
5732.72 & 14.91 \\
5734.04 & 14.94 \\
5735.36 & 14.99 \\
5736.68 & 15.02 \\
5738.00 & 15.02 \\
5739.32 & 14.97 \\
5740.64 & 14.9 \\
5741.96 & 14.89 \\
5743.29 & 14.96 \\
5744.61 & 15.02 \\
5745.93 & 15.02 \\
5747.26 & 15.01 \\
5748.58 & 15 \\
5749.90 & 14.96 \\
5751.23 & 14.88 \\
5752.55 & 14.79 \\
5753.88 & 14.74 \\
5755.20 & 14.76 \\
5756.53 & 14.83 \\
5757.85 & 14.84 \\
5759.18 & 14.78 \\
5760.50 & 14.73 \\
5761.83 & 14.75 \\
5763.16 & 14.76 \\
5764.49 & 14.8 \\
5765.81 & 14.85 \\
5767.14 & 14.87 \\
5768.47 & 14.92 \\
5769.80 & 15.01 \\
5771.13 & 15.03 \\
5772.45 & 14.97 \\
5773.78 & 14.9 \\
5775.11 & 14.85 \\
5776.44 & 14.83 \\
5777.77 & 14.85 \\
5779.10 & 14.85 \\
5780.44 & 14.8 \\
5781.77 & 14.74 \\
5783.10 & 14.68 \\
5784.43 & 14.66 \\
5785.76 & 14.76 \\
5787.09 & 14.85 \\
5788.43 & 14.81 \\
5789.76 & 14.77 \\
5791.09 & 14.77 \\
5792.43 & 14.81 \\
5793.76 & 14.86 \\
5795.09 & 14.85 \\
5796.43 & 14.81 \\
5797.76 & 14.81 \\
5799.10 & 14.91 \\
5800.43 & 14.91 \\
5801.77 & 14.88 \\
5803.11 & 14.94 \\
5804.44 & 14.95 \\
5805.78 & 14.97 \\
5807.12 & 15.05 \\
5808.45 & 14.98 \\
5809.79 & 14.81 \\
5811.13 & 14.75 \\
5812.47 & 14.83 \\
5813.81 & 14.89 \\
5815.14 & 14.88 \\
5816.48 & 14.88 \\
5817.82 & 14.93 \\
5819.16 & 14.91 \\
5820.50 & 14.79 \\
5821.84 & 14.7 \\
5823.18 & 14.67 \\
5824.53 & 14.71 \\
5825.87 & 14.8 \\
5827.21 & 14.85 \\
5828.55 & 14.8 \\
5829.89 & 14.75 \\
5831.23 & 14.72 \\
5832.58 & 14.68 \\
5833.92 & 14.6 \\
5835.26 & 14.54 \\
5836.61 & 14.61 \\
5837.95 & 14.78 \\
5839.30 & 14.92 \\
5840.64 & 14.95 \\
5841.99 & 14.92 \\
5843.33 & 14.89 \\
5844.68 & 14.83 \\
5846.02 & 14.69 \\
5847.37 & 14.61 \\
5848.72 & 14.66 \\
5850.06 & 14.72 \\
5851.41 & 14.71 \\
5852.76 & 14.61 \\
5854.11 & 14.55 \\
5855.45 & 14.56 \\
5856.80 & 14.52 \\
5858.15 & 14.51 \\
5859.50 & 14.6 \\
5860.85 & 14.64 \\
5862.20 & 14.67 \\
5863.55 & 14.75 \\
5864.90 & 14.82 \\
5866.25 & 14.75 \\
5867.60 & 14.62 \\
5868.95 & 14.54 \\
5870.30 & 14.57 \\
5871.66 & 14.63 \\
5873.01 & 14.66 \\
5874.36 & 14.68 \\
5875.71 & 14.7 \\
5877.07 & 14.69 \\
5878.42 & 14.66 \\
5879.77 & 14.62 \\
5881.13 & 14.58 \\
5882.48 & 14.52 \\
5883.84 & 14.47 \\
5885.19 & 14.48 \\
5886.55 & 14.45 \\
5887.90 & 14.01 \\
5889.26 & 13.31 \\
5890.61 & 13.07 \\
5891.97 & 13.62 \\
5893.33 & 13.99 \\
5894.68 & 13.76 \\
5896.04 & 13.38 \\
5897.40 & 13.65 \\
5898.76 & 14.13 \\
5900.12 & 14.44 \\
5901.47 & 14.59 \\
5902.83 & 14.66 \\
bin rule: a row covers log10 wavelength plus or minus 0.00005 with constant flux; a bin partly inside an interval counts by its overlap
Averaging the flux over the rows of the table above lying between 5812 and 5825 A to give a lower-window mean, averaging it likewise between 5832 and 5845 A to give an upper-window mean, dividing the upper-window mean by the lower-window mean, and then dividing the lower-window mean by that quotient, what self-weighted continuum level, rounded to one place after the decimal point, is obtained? 14.9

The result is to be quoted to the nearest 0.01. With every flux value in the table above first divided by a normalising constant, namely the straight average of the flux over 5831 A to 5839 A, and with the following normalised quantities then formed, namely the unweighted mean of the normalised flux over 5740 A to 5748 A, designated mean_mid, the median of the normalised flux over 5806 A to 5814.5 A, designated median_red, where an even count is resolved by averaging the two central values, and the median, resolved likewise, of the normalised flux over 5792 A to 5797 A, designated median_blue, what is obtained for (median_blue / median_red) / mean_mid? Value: 0.98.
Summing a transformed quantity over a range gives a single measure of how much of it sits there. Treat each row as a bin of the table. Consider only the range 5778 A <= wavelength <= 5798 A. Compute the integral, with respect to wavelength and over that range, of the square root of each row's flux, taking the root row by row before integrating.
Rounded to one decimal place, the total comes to 76.9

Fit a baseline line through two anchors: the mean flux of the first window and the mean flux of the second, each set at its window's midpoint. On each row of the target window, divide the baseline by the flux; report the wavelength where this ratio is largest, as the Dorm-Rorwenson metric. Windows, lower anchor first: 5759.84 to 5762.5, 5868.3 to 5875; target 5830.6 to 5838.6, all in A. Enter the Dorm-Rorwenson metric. 5835.26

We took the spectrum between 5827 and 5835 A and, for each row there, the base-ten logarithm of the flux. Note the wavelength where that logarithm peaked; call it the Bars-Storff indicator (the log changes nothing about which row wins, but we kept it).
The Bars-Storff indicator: 5827.21 A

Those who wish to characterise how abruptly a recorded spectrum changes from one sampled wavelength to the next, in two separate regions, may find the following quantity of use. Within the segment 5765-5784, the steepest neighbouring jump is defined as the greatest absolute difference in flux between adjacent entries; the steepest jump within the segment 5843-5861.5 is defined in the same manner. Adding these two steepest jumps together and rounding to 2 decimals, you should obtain 0.23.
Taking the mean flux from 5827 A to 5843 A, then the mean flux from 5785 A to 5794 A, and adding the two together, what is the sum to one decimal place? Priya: 29.6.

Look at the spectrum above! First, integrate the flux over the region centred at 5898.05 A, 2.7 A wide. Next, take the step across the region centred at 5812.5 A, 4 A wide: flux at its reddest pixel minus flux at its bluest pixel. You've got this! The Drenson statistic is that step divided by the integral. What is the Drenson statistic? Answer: 0.0037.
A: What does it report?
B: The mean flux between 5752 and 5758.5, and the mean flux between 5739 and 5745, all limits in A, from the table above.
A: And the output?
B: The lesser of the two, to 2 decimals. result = 14.79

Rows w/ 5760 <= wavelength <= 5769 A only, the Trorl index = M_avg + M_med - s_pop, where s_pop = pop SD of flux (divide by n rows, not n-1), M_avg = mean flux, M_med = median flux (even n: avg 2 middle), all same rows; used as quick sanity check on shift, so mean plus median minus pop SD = 29.5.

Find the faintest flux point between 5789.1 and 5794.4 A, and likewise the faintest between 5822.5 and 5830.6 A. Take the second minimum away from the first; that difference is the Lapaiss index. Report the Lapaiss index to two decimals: 0.10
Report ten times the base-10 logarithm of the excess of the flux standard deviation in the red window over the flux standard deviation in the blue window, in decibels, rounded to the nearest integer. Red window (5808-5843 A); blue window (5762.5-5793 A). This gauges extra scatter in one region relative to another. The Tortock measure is -16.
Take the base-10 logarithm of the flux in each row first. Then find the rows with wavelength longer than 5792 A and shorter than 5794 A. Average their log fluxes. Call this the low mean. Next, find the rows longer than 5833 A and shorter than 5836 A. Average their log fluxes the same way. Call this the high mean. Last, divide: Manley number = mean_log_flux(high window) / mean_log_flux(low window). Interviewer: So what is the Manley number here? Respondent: 0.99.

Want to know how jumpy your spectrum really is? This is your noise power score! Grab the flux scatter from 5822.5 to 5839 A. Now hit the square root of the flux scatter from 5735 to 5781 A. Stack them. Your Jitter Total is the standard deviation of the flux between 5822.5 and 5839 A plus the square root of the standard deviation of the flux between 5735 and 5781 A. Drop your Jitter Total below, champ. 0.40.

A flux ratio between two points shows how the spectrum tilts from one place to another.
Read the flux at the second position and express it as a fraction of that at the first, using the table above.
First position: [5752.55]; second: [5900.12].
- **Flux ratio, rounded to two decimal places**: 0.98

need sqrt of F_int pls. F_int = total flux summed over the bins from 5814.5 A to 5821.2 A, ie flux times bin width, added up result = 9.98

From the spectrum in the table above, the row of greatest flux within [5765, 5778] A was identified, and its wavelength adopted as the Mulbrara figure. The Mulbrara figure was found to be 5771.13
